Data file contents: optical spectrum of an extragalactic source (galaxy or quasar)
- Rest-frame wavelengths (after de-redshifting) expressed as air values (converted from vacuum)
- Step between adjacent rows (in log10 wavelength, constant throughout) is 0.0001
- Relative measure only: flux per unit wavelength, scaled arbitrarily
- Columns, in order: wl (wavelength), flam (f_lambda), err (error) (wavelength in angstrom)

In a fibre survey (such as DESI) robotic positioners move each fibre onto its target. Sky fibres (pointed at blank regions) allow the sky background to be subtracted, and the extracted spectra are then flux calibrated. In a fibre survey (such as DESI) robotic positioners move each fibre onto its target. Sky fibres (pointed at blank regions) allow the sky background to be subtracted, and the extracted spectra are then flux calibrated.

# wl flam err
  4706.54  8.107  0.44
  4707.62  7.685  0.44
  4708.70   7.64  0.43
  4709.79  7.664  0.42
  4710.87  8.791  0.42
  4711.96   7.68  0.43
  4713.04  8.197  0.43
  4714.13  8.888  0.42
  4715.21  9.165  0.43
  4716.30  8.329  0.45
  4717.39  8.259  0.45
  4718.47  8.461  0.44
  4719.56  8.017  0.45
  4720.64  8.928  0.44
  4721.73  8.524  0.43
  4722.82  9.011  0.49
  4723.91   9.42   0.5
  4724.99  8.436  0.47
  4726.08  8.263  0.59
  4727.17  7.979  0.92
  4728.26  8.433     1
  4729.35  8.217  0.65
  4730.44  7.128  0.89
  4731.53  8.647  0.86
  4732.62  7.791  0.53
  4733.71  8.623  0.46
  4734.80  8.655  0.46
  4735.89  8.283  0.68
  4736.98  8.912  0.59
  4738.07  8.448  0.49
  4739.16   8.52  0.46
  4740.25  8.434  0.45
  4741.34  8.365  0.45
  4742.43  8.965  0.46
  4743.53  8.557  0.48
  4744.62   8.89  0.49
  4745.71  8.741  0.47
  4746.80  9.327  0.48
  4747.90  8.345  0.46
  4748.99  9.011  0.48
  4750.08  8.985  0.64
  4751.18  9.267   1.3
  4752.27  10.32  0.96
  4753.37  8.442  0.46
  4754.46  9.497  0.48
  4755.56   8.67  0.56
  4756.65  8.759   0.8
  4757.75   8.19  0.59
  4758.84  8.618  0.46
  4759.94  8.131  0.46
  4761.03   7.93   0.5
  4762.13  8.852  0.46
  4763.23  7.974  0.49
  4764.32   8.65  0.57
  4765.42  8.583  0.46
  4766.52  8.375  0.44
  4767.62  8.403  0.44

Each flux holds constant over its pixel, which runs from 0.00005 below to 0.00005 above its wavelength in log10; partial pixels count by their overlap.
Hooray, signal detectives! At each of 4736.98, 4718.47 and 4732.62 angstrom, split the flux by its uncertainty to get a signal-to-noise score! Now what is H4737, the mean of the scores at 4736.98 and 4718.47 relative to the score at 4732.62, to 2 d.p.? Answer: 1.17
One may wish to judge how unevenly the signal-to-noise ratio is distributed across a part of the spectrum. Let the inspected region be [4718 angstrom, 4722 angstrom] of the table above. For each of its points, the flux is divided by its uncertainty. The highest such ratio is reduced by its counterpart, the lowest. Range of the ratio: 2.5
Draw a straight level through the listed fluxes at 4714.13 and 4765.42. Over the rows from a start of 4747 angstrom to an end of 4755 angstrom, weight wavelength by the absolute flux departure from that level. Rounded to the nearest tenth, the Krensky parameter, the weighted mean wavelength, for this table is 4751.8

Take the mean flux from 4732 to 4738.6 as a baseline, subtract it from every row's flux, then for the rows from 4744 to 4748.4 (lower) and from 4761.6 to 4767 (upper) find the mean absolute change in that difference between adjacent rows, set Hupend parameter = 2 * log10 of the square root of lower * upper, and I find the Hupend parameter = -0.6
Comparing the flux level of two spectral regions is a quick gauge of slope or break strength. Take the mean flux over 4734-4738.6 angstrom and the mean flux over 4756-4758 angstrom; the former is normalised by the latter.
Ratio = 1.01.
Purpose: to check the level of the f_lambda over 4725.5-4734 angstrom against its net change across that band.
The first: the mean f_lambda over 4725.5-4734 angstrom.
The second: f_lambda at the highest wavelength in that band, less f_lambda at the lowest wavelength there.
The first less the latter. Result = 7.8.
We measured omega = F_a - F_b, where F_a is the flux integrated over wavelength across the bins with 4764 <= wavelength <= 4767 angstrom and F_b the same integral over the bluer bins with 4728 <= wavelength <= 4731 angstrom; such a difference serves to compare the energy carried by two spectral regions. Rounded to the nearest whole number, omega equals 2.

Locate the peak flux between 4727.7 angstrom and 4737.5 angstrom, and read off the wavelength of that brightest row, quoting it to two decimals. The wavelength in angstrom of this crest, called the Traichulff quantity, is 4736.98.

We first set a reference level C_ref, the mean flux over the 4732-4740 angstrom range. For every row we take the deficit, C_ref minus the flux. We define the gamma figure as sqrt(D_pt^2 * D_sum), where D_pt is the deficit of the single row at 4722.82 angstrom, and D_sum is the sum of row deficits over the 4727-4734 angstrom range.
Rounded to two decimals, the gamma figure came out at 0.85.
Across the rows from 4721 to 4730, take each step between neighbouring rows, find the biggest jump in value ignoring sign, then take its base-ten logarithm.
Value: -0.01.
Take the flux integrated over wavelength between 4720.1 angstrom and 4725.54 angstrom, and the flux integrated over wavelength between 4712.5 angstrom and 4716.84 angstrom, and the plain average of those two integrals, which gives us 43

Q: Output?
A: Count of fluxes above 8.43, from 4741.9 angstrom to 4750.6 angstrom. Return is 7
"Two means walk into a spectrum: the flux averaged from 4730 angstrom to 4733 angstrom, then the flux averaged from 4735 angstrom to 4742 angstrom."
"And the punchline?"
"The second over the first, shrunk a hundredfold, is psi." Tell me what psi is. 0.0108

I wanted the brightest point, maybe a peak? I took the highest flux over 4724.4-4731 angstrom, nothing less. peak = 8.436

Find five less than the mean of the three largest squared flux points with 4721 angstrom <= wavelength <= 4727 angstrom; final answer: 75.9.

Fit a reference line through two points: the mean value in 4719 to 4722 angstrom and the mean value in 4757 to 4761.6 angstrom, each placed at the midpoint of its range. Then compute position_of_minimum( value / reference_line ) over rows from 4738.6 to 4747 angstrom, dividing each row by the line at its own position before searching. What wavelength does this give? 4741.34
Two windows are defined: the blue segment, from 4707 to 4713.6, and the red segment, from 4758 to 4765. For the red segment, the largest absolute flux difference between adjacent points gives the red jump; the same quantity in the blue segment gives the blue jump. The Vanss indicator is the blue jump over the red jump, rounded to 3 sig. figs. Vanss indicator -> 1.22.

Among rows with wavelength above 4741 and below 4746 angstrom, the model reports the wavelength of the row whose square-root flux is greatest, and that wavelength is 4742.43 angstrom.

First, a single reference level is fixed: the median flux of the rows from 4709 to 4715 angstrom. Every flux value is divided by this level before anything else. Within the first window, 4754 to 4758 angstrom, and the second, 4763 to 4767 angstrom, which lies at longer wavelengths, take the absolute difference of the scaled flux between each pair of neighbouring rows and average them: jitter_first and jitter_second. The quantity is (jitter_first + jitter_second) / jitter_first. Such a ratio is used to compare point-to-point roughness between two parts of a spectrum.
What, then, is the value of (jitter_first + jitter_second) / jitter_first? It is 1.6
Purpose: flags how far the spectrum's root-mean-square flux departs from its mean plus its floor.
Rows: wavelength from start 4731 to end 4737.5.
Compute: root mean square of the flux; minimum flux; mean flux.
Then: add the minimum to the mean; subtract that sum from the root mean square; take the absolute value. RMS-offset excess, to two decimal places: 7.78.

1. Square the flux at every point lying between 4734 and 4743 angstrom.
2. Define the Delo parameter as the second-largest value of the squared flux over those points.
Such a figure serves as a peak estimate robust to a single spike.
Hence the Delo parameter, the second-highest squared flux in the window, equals 79.4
